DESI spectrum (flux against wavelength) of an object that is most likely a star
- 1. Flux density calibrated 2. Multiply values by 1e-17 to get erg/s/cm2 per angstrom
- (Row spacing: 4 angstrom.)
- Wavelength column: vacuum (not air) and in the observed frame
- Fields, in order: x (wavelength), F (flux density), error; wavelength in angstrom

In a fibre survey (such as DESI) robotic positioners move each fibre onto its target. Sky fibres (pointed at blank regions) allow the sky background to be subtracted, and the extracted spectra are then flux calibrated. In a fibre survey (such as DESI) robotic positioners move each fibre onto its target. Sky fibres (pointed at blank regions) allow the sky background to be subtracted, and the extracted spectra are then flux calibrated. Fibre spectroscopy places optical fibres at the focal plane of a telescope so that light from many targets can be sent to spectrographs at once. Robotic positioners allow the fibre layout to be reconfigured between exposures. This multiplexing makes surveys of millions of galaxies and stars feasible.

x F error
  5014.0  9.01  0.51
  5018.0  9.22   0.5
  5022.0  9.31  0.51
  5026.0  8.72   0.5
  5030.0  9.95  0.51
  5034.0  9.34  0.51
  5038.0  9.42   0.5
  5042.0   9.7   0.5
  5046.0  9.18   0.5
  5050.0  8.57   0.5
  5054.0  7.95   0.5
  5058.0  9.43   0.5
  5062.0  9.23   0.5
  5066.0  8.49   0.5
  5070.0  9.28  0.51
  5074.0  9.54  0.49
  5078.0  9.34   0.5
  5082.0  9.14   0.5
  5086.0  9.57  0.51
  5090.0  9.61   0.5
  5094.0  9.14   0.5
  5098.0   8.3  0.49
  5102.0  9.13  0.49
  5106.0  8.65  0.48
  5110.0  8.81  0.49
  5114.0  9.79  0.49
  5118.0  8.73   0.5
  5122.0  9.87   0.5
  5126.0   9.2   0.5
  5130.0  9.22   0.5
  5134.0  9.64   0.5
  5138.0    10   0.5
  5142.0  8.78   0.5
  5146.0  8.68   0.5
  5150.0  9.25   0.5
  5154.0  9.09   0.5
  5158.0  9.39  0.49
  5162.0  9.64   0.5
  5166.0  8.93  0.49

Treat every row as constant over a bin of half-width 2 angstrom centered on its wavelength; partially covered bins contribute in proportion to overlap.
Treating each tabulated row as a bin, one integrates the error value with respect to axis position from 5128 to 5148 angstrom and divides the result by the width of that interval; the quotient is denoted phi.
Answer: 0.500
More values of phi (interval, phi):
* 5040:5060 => 0.500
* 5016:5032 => 0.505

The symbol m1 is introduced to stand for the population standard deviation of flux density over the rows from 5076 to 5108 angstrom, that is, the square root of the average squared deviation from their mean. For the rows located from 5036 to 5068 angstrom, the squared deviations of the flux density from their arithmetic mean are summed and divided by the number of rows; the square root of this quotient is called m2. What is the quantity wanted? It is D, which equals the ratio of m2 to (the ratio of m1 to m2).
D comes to 0.75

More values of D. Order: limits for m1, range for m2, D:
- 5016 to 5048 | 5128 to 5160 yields 0.48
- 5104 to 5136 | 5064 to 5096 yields 0.25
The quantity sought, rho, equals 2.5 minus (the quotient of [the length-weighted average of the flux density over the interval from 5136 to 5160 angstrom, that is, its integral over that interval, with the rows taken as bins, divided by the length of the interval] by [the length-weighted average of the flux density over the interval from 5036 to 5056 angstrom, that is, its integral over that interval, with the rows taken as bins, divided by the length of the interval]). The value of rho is 1.47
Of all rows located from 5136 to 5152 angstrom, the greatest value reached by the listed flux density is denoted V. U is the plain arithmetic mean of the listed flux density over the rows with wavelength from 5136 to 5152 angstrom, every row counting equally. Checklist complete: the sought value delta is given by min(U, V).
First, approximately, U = 9.18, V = 10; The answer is 9.2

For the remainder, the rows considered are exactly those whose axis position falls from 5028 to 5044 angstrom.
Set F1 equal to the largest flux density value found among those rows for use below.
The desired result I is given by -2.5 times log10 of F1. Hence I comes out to -2.49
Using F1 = 9.95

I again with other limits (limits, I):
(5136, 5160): -2.50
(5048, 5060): -2.44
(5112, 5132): -2.49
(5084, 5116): -2.48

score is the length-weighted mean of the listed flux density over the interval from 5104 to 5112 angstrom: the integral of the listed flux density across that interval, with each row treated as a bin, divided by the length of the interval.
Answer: 8.7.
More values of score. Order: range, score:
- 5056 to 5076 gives 9.2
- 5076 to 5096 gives 9.4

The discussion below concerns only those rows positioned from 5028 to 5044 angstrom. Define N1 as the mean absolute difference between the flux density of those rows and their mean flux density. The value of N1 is 0.22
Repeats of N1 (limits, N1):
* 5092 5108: 0.33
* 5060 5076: 0.32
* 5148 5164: 0.17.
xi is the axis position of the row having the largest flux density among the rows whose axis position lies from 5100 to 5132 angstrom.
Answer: 5122.0 angstrom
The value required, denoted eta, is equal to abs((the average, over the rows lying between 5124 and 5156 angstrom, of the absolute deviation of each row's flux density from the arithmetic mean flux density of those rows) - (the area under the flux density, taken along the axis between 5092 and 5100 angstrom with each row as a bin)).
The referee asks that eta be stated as 69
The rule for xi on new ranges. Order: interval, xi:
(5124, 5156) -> 5138.0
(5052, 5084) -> 5074.0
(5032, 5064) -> 5042.0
